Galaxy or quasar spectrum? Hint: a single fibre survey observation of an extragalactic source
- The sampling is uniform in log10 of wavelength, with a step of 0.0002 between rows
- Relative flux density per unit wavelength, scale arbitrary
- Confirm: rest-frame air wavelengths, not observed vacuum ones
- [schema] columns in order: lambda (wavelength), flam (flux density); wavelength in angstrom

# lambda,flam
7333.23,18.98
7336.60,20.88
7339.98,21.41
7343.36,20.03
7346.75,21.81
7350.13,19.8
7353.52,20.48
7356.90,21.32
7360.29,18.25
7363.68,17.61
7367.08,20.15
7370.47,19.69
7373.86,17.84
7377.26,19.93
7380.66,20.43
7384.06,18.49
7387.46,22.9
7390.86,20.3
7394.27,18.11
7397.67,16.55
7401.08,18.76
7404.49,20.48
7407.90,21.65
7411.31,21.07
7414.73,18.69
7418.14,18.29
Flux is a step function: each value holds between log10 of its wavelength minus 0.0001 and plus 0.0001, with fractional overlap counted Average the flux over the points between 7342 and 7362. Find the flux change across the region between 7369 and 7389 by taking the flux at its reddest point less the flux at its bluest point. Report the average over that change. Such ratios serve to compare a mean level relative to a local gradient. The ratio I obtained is 6.3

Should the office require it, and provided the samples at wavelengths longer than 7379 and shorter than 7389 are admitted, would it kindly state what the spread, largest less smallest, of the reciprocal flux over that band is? 0.010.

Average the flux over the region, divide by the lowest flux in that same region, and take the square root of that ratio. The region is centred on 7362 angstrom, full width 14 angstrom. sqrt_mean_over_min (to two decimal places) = 1.05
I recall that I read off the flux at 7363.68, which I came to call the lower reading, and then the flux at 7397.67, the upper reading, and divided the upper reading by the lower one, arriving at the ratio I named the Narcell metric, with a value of 0.94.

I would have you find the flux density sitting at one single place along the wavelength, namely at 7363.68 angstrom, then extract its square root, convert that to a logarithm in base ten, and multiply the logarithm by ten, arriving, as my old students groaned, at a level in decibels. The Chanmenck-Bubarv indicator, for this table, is 6.23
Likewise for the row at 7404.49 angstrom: 6.56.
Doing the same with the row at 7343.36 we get 6.51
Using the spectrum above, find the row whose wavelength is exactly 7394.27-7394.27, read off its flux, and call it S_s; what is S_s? 18.11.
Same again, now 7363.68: 17.61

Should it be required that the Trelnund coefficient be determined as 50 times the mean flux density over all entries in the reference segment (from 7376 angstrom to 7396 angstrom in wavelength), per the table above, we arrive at 1001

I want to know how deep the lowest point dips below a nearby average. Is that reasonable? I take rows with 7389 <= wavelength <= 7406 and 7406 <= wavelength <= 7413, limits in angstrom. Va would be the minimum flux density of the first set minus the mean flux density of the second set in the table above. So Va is -4.8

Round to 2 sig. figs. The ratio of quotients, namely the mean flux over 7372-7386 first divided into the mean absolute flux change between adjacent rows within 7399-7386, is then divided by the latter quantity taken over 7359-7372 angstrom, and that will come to 0.091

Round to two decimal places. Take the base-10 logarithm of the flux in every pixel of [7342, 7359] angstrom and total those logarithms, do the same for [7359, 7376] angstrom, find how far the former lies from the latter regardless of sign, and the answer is 0.22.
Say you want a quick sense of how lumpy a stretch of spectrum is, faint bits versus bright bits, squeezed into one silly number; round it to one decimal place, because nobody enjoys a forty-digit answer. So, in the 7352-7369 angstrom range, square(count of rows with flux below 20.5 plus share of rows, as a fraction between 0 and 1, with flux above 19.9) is 21.2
